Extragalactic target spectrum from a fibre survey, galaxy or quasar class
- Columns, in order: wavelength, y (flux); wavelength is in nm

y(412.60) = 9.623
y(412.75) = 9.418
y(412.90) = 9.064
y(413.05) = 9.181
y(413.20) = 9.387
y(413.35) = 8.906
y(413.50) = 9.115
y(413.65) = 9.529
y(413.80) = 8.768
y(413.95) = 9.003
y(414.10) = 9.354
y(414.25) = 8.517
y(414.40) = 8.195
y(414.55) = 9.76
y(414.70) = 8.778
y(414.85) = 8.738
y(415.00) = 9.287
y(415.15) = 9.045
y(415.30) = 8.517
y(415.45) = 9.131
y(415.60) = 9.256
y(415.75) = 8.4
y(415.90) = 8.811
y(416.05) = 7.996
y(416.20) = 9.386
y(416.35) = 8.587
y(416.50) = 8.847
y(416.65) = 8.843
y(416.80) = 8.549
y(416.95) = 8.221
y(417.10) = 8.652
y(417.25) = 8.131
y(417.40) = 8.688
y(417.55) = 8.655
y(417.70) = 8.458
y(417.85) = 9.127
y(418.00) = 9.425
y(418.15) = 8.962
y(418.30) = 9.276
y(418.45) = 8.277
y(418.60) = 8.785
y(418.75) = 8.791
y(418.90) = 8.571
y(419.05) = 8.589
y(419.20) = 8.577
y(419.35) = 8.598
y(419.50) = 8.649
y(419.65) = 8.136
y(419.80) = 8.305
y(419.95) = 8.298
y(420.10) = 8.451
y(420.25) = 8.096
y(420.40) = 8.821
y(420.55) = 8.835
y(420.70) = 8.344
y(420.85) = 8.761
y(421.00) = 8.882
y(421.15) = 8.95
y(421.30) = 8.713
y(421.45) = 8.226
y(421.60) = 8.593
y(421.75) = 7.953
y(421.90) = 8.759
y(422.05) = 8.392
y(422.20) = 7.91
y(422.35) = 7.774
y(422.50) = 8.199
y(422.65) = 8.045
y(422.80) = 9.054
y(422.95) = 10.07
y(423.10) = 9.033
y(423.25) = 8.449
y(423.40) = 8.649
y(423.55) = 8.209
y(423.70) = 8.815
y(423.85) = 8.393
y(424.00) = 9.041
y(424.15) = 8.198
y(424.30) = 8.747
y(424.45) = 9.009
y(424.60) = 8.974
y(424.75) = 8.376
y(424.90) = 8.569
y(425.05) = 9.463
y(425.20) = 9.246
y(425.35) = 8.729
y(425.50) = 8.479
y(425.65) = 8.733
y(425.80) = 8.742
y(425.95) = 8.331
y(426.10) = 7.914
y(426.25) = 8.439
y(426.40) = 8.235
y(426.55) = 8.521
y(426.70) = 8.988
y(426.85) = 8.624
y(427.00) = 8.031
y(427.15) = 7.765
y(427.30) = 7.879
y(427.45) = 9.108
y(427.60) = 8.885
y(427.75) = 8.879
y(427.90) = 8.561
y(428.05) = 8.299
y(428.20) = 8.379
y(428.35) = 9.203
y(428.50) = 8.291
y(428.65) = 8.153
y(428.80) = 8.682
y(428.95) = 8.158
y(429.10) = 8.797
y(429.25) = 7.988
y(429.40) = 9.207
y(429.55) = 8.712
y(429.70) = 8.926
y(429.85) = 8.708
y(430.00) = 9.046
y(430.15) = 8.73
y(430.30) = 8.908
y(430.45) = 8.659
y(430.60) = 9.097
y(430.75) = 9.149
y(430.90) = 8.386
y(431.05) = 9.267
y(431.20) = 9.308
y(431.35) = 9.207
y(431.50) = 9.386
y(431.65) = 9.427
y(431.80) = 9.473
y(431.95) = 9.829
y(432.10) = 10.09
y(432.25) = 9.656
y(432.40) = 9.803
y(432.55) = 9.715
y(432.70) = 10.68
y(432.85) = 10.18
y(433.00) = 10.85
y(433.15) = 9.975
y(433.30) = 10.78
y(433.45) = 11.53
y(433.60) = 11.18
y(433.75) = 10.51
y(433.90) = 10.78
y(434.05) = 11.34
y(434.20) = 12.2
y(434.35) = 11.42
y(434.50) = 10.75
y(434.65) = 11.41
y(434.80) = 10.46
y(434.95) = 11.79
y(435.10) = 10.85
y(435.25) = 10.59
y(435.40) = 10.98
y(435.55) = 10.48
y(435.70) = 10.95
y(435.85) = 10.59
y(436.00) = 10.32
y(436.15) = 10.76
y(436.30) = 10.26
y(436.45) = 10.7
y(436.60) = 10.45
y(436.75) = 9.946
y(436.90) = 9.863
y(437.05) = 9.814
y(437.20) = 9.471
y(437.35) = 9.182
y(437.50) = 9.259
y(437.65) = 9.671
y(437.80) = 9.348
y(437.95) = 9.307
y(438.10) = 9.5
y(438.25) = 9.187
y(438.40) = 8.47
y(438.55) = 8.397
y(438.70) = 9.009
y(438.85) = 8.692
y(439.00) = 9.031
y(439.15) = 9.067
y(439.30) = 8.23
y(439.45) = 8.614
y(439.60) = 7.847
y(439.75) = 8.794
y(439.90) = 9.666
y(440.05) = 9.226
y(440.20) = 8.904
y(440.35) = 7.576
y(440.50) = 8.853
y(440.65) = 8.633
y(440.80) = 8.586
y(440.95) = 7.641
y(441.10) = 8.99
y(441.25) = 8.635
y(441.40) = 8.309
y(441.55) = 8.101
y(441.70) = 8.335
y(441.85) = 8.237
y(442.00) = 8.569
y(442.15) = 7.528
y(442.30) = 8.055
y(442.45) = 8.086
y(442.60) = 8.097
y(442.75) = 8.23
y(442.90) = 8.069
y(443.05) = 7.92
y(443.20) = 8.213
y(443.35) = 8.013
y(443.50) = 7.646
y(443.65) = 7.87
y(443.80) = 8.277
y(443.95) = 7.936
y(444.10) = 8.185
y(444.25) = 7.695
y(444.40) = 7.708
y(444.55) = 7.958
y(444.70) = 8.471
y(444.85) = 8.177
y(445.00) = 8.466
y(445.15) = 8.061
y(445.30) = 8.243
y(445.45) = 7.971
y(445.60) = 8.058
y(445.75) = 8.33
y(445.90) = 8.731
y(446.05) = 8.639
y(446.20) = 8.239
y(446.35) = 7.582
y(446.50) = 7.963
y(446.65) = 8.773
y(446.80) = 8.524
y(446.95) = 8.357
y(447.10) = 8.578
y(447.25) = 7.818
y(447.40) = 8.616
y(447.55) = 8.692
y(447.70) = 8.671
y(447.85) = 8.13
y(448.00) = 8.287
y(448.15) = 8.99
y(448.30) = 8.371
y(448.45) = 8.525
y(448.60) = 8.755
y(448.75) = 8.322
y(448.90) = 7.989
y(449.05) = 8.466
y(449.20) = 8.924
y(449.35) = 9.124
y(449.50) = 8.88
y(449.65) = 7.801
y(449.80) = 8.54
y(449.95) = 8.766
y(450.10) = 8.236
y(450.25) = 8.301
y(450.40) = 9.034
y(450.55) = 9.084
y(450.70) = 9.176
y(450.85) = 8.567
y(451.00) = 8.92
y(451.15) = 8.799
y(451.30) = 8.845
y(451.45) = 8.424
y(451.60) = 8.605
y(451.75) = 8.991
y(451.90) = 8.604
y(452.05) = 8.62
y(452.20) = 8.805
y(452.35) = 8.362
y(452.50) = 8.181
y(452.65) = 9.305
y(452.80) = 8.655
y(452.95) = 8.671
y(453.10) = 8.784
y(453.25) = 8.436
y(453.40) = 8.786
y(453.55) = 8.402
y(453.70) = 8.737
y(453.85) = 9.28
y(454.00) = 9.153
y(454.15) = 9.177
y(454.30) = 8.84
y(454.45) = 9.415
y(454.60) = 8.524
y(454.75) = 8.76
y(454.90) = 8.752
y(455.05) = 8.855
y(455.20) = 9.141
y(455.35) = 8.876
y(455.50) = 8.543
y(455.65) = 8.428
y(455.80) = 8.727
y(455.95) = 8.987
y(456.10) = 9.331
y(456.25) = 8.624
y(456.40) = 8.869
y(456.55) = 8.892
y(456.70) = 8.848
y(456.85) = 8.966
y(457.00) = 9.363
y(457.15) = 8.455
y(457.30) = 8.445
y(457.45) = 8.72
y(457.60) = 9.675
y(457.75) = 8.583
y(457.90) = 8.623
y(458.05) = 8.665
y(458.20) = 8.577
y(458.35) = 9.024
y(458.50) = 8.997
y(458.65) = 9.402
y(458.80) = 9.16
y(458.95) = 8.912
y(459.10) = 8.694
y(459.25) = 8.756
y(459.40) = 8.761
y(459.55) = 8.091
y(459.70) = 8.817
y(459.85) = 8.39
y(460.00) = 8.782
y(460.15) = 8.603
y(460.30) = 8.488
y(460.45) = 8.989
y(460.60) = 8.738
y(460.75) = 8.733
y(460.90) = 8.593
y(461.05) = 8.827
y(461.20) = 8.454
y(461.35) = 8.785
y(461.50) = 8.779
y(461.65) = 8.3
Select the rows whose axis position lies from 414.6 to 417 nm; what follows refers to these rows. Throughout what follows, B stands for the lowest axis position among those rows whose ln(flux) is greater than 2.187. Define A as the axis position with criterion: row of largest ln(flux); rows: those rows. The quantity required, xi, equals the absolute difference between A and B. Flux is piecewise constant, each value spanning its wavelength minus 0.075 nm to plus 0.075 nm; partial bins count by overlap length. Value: 1.20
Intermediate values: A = 416.20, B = 415.00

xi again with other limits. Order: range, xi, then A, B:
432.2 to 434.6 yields 1.95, 434.20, 432.25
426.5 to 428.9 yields 1.65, 428.35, 426.70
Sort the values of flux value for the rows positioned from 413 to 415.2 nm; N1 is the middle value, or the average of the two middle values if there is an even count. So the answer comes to 9.0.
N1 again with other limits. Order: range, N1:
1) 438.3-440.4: 8.7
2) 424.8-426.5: 8.6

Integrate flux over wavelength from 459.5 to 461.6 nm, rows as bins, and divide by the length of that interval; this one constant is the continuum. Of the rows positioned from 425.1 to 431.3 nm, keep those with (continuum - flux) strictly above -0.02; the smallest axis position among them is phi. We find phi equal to 425.50 nm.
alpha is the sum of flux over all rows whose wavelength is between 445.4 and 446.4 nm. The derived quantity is 58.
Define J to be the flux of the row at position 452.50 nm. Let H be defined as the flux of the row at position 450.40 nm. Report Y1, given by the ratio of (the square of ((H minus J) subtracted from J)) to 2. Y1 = 27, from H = 9.034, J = 8.181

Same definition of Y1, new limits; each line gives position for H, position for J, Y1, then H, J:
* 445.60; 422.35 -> 28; 8.058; 7.774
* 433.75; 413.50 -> 30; 10.51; 9.115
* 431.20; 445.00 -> 29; 9.308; 8.466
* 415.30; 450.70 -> 48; 8.517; 9.176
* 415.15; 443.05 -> 23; 9.045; 7.92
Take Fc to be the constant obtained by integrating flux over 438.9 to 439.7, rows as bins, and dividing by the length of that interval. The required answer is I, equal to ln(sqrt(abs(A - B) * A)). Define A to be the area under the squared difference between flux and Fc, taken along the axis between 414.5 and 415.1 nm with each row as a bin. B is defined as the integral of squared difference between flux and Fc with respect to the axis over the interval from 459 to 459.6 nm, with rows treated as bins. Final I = -1.4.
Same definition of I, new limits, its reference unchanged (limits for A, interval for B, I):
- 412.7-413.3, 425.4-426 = -1.3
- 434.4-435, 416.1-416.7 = 1.4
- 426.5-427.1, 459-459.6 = -2.8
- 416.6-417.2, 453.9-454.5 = -2.5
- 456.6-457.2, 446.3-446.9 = -2.5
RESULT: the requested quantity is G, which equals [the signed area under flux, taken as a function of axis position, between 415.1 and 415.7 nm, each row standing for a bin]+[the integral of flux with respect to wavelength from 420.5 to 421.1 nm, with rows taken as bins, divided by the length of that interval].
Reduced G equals 14.1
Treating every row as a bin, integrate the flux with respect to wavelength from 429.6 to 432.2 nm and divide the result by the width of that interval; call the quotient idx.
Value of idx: 9.15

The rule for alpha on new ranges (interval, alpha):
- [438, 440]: 115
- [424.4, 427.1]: 155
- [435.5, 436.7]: 85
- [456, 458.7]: 160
